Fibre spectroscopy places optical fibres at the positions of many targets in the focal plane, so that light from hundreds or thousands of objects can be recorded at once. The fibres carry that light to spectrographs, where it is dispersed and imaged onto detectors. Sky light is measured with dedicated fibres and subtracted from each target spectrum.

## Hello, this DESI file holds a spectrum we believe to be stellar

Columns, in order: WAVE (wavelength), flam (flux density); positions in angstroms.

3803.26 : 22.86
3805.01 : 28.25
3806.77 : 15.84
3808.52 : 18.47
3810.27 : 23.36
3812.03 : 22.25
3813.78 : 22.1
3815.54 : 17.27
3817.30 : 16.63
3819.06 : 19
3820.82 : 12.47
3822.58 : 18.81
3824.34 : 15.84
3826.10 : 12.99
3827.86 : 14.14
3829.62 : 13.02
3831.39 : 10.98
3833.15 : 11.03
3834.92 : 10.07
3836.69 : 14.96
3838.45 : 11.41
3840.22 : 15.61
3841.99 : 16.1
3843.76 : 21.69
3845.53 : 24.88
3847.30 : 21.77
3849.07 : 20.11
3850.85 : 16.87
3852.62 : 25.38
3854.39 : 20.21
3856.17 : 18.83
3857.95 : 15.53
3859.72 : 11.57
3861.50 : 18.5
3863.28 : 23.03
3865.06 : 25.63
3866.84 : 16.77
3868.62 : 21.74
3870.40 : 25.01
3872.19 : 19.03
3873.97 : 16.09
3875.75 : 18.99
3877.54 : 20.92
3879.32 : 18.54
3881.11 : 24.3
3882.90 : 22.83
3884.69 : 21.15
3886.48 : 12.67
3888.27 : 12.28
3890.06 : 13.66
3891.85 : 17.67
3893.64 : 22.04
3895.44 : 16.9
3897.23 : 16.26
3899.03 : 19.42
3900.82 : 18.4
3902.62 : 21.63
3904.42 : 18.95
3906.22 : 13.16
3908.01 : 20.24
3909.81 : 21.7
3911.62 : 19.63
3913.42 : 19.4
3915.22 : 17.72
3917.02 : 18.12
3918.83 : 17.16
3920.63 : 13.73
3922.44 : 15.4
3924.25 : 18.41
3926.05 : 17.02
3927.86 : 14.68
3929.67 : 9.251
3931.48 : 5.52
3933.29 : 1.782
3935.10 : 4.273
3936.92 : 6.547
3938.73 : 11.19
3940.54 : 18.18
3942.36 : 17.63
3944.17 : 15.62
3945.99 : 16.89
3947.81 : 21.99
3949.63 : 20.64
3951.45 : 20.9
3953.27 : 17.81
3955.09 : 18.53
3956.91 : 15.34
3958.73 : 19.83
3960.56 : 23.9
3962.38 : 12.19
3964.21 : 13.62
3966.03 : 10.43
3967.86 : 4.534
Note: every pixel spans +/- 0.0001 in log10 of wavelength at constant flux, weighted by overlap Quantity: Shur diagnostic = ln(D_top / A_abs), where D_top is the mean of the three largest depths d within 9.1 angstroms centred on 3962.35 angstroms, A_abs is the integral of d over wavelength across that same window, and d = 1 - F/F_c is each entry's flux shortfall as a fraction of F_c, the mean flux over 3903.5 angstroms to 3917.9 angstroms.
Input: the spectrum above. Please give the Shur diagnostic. -1.3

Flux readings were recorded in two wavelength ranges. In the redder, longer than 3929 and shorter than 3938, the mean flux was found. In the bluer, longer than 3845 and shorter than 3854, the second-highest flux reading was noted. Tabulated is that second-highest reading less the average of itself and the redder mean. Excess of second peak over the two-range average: 10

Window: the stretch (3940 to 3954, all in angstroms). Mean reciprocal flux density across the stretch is 0.054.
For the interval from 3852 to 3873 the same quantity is 0.052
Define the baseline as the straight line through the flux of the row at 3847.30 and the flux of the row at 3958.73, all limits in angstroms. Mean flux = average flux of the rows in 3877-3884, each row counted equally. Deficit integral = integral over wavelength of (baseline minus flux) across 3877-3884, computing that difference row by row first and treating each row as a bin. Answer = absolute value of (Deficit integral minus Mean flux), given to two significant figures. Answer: 25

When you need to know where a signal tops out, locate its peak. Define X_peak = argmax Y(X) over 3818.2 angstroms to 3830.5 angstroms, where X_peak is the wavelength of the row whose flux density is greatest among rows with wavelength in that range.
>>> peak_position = 3819.06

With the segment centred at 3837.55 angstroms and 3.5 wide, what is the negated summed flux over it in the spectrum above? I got -26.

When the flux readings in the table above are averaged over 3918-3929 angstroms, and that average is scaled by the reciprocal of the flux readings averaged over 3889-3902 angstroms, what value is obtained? 0.90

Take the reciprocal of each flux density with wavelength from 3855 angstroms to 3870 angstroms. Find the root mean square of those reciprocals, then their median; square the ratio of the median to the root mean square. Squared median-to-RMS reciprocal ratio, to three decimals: 0.869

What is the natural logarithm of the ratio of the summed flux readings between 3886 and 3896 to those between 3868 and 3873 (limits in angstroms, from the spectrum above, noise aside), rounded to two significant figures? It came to 0.37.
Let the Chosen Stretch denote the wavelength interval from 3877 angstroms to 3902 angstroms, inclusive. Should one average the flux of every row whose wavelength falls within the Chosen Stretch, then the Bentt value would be 18.4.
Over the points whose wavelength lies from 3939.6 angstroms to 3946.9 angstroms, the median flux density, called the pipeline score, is 17.3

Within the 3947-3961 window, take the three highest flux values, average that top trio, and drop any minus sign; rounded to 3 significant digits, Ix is 22.3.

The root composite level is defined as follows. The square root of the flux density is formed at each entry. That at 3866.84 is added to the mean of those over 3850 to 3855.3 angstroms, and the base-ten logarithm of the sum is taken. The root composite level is 0.937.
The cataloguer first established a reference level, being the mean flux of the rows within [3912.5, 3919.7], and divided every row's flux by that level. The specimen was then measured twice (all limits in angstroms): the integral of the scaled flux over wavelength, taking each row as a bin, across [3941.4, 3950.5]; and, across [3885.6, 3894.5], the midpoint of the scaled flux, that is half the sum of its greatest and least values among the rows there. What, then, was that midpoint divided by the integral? 0.102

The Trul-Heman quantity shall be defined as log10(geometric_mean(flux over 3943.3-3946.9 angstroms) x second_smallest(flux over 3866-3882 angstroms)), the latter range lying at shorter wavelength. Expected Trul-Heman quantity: 2.44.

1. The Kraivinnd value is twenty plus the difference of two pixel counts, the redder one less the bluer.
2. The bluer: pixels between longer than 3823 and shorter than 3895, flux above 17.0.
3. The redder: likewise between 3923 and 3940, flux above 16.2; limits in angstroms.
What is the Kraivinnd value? 1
